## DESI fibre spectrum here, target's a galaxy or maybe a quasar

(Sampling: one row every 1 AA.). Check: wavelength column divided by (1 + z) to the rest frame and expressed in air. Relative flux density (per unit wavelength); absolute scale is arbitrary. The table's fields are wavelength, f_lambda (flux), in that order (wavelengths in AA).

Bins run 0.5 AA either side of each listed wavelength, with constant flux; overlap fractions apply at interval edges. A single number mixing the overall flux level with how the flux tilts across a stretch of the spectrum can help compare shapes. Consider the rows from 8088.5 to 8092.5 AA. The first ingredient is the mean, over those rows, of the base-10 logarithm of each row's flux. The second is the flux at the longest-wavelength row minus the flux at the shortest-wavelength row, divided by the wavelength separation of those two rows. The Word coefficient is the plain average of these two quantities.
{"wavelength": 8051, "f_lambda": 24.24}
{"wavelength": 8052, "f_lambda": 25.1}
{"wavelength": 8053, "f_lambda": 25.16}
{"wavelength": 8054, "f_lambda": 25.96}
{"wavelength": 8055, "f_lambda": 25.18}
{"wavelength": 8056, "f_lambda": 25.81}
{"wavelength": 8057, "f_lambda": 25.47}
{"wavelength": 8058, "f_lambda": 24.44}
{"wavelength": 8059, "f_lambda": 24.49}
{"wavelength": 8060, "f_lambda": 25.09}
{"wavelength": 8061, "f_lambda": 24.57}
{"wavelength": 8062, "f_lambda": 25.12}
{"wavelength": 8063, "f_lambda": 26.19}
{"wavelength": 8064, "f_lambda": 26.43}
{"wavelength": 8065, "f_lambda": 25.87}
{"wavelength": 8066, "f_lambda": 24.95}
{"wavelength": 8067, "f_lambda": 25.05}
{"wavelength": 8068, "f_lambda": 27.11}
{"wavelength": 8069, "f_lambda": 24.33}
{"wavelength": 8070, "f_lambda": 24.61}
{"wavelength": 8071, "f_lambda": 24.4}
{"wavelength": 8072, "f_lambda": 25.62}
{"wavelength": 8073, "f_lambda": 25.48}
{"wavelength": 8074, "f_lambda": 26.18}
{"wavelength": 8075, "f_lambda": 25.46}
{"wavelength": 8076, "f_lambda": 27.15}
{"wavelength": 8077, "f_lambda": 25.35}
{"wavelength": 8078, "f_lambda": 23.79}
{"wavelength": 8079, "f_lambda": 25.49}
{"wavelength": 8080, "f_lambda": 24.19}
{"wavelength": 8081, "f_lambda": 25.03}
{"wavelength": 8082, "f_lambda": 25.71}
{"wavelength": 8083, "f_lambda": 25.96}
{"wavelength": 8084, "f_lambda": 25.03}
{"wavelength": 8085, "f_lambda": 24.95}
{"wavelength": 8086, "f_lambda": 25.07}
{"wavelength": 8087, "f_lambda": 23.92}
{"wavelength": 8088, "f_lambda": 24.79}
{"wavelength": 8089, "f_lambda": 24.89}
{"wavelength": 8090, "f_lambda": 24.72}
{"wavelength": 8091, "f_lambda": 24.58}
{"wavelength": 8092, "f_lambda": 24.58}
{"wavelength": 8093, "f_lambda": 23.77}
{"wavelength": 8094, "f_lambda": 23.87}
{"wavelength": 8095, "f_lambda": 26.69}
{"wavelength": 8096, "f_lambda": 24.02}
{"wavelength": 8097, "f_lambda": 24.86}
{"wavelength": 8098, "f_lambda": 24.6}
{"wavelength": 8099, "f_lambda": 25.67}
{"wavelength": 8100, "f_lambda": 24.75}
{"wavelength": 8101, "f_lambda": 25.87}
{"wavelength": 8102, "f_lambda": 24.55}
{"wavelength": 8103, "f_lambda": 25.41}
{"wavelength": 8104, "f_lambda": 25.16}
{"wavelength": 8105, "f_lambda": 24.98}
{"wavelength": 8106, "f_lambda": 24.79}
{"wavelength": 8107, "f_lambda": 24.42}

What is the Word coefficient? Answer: 0.64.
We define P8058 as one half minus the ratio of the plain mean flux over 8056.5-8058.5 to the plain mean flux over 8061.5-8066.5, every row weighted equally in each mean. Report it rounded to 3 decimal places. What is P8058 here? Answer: -0.471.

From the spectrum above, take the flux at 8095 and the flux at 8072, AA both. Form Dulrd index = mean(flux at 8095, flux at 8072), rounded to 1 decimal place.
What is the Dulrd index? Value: 26.2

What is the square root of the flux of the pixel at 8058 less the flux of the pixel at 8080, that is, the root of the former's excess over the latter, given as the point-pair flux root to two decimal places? 0.50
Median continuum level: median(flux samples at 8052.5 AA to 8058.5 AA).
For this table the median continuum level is 25.3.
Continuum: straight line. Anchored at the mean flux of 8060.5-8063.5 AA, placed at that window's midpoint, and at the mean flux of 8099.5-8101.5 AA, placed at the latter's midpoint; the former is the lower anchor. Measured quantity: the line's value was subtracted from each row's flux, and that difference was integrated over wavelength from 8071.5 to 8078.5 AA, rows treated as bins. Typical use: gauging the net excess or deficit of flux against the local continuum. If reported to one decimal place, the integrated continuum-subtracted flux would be 1.9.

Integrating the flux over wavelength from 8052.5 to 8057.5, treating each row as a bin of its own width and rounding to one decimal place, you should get 127.6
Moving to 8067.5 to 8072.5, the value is 126.1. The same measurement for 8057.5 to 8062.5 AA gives 123.7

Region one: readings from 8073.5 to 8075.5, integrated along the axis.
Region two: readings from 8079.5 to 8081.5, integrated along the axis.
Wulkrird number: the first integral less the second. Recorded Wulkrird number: 2.4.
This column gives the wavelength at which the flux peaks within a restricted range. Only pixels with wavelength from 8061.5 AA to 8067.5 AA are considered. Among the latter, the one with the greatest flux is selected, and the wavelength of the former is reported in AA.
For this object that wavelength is 8064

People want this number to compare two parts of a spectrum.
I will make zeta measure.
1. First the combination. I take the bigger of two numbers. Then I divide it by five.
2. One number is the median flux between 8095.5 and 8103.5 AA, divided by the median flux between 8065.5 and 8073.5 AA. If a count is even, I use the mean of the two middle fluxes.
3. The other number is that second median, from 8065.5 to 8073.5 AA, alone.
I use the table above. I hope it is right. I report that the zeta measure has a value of 5.00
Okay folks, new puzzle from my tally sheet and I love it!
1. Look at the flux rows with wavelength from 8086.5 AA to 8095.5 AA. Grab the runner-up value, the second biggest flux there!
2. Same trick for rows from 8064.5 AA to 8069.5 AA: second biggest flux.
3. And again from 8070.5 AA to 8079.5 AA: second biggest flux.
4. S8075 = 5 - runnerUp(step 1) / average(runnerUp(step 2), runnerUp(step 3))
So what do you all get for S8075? 4.04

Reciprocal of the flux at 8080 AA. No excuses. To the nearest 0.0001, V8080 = 0.0413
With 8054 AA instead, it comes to 0.0385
